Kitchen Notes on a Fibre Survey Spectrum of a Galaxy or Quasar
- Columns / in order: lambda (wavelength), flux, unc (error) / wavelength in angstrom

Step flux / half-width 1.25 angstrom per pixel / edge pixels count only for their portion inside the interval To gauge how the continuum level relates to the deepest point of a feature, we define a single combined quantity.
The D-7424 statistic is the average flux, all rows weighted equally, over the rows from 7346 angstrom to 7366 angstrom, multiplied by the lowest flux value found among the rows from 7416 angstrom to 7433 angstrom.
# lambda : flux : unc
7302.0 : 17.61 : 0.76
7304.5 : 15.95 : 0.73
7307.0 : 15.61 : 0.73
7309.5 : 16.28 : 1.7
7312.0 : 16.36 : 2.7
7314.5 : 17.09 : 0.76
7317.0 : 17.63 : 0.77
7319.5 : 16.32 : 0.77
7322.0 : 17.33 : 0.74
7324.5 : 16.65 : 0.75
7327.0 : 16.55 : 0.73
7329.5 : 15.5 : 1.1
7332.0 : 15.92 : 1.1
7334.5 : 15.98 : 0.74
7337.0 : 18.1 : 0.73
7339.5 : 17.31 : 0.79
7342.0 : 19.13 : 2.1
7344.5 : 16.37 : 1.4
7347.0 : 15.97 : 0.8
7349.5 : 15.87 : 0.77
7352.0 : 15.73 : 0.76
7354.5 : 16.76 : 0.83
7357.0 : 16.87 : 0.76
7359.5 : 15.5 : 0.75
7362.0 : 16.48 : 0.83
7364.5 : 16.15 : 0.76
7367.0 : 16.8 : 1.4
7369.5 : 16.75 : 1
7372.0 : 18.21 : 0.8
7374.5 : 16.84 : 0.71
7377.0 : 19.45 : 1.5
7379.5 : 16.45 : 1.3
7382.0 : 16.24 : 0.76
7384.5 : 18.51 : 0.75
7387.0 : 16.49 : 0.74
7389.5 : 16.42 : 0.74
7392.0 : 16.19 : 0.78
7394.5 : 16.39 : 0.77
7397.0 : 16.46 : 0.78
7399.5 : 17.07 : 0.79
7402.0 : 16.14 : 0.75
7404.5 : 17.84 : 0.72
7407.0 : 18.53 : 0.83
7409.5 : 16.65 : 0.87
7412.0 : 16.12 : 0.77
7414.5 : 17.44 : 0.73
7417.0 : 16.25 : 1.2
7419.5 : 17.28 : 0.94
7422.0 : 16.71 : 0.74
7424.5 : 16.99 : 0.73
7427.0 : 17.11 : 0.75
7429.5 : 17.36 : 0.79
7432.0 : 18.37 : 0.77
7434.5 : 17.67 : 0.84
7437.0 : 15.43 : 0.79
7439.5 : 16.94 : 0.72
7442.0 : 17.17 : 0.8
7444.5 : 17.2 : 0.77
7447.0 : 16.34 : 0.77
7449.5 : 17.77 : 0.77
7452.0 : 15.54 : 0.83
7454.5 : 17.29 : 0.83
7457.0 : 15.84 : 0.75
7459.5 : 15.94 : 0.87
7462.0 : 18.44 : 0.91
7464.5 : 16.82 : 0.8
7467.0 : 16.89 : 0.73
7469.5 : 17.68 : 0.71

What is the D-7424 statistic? 263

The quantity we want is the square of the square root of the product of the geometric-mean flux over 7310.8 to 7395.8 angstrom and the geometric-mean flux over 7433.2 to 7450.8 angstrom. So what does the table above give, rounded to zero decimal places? 283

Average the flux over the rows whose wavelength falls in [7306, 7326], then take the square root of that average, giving 4.08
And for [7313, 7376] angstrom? 4.09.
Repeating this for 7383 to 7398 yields 4.09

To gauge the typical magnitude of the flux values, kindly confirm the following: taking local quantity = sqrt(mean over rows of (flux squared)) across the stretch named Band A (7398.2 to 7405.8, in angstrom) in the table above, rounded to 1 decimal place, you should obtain 17.0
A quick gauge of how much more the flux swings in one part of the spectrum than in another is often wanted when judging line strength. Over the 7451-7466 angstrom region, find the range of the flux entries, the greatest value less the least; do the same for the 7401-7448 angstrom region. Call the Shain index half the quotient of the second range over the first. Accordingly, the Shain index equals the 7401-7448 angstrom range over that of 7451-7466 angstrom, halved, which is 0.53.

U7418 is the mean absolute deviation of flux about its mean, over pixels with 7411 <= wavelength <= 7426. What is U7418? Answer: 0.44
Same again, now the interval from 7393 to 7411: 0.69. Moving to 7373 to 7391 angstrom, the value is 1.02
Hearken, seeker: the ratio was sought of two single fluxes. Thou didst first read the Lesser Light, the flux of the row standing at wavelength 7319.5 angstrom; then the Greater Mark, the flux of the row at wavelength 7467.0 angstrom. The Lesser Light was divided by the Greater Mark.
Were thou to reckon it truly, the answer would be 0.97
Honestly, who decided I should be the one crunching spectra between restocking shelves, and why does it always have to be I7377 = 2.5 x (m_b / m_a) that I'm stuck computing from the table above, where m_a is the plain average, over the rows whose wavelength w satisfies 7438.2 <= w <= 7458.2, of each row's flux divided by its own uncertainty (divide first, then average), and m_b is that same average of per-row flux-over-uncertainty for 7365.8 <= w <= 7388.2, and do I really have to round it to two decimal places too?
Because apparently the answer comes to 2.18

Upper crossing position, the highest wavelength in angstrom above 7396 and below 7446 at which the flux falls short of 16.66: 7437.0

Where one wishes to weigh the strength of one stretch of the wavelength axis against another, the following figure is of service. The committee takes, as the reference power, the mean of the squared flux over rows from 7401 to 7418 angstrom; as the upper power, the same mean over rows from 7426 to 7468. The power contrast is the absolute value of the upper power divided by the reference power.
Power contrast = 0.99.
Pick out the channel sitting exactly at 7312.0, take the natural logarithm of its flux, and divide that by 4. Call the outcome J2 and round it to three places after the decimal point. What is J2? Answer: 0.699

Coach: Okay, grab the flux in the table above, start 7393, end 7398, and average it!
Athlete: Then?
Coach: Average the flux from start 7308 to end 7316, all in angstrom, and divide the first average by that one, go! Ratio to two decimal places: 0.99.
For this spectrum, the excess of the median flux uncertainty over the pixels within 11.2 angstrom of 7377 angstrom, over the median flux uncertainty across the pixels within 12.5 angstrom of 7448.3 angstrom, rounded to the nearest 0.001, 0.020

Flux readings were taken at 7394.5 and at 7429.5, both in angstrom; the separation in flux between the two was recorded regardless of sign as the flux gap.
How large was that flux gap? 0.97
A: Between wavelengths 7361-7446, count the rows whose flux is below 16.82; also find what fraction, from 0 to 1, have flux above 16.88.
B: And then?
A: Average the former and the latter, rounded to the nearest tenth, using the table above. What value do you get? 8.7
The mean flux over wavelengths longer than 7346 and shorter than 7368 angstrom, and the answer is 16.2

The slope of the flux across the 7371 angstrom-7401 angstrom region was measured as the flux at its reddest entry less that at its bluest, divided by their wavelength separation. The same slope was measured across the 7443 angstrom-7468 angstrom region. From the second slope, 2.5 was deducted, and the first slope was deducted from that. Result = -2.47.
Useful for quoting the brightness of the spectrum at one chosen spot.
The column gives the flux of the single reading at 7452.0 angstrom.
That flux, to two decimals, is 15.54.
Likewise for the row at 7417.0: 16.25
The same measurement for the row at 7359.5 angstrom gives 15.50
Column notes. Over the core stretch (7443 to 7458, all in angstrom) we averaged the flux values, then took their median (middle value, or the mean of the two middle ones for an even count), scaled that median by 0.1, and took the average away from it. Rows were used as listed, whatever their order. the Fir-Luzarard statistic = -15.0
